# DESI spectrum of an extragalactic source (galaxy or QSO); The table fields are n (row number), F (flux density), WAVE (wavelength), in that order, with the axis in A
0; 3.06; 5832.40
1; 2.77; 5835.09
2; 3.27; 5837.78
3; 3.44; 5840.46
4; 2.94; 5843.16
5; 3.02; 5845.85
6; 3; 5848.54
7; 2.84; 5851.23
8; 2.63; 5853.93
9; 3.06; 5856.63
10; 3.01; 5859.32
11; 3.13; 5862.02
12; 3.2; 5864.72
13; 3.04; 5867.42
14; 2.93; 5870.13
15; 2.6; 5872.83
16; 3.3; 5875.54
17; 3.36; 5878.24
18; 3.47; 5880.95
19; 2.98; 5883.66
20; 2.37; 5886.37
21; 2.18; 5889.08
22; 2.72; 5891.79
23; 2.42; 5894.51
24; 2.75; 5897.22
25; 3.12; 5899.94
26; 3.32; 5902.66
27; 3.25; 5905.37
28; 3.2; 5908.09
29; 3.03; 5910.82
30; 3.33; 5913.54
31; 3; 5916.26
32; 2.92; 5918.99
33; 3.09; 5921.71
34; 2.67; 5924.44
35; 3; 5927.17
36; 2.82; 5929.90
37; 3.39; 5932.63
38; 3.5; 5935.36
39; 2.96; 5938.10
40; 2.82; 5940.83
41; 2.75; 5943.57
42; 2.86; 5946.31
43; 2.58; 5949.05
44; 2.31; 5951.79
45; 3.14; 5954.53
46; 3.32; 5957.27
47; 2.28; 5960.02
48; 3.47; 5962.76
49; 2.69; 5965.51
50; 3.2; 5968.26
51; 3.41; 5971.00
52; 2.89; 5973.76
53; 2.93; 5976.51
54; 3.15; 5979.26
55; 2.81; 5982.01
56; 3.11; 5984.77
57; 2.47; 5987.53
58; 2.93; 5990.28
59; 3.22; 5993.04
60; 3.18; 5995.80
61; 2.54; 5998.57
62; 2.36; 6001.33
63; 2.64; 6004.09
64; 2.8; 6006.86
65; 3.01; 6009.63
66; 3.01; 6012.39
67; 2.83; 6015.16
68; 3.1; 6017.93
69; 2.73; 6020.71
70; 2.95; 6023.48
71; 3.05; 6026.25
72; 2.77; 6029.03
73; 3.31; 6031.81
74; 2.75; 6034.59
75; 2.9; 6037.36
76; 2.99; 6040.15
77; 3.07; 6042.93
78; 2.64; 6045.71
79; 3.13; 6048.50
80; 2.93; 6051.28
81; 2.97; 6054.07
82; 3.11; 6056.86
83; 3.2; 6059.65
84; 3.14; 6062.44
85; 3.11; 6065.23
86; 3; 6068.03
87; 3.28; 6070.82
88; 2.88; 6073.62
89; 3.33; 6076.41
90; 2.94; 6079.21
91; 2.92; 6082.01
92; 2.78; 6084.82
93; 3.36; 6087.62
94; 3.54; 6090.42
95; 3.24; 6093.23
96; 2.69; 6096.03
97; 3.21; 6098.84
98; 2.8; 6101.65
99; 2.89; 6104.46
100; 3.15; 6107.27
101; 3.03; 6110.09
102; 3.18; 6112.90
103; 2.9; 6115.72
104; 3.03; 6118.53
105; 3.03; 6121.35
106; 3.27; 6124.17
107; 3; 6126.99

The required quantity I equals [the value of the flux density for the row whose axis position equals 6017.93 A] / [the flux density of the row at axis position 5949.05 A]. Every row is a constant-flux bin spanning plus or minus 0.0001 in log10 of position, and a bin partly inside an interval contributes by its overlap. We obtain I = 1.20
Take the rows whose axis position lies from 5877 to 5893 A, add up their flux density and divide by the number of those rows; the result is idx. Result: 2.85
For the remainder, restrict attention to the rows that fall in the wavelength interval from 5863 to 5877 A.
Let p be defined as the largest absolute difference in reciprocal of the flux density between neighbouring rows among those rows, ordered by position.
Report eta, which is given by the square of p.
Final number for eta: 0.007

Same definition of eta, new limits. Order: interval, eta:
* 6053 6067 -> 0.000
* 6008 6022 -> 0.002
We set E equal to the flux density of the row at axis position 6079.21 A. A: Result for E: 2.94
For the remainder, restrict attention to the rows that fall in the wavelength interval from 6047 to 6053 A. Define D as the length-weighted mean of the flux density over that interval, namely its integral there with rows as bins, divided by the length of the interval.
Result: 3.02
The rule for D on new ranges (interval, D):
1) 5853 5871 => 3.01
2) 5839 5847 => 3.14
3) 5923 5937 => 3.07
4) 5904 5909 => 3.23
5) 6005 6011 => 2.88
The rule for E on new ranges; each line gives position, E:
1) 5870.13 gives 2.93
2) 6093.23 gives 3.24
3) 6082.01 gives 2.92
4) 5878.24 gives 3.36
